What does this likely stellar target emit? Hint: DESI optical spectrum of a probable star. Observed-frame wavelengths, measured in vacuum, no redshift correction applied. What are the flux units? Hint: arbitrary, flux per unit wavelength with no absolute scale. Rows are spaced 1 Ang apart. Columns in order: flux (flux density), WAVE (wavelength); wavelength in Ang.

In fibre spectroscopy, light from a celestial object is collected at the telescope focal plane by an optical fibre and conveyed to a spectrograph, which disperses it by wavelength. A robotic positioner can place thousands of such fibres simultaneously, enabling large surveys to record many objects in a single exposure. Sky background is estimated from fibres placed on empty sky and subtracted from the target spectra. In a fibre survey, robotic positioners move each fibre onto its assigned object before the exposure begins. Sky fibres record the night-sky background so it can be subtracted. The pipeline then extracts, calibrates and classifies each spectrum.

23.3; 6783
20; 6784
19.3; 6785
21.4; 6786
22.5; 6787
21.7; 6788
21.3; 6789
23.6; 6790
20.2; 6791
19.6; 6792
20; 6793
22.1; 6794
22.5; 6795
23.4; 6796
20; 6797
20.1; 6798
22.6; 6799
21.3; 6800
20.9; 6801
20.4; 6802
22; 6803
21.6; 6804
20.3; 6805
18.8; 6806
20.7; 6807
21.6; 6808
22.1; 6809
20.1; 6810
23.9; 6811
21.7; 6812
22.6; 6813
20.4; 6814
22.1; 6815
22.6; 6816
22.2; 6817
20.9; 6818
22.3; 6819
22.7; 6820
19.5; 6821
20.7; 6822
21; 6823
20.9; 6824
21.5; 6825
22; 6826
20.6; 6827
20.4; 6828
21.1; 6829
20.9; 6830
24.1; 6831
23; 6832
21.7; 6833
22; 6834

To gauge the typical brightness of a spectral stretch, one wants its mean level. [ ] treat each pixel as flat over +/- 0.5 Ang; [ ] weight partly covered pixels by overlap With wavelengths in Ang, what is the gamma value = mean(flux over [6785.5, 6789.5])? 21.7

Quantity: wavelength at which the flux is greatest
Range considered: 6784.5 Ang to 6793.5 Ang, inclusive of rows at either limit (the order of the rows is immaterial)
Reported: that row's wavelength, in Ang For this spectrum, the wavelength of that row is 6790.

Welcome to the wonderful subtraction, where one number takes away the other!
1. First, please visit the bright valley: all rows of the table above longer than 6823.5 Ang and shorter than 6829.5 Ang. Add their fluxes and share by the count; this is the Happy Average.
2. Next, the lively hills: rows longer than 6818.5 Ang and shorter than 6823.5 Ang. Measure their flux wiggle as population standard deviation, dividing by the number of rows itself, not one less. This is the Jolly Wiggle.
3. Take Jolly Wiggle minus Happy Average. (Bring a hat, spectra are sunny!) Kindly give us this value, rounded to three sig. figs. -19.9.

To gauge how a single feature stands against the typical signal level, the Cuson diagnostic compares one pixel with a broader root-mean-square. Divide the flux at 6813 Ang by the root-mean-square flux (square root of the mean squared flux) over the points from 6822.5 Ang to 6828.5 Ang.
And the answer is 1.07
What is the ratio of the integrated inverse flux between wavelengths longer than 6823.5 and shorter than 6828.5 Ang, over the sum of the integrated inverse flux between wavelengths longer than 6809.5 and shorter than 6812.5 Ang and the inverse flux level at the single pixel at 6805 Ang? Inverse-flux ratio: 1.27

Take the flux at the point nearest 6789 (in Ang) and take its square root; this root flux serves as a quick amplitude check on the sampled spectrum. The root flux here 4.62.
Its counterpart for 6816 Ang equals 4.75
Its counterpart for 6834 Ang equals 4.69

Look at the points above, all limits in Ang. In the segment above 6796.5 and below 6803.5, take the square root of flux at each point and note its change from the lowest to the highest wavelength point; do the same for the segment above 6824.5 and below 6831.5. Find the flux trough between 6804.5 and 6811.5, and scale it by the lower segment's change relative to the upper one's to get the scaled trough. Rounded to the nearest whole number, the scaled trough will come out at 15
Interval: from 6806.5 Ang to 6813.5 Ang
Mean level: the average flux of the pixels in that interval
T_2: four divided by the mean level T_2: 0.183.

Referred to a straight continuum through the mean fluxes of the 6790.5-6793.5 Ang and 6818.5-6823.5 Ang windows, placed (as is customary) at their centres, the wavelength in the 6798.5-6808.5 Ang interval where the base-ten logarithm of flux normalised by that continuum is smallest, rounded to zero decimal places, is 6806 Ang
